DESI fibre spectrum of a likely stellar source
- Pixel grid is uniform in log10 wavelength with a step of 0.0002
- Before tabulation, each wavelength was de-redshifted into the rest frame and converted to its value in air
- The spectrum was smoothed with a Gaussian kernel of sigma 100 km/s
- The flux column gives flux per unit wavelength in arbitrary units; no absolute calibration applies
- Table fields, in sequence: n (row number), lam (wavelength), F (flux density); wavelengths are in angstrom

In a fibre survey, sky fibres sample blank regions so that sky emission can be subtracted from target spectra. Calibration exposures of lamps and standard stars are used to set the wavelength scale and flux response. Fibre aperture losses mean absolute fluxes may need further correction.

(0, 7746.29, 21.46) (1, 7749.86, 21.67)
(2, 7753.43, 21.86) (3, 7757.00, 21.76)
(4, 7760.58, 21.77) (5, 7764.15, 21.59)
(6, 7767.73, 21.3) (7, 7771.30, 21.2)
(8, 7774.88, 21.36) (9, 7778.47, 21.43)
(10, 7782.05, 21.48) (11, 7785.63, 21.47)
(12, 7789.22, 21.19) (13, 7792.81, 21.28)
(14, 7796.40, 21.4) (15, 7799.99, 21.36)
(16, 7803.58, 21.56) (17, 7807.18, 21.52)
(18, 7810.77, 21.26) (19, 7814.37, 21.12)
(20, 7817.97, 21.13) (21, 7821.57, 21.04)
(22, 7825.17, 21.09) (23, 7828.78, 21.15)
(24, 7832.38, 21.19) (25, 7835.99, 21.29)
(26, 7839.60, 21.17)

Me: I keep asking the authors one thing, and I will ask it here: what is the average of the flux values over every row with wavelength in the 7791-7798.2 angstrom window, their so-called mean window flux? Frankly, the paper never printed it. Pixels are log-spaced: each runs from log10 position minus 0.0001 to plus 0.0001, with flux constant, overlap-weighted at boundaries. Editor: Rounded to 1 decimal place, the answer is 21.3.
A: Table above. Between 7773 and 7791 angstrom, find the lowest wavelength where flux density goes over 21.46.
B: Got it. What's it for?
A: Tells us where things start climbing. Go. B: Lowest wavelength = 7782.05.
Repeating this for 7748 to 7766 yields 7749.86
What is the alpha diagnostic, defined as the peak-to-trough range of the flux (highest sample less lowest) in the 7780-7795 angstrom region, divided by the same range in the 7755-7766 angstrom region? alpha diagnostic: 1.6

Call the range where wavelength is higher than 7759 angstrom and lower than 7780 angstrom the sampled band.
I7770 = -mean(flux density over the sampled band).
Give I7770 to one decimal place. -21.4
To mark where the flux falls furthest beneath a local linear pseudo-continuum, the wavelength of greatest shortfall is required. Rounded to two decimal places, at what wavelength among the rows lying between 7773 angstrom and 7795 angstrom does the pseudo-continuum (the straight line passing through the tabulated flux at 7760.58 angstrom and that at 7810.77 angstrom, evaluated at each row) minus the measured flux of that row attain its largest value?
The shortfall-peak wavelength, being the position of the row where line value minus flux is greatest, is 7789.22 angstrom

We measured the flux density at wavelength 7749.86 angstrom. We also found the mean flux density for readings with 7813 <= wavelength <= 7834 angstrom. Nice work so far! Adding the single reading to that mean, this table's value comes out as 42.8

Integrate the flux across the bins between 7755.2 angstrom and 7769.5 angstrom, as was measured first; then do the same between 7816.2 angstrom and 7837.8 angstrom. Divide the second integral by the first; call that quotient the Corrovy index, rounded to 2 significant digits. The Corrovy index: 1.5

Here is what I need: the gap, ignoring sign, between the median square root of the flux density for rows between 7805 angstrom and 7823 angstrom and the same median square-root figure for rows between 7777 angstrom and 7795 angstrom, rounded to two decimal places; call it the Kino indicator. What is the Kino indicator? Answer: 0.03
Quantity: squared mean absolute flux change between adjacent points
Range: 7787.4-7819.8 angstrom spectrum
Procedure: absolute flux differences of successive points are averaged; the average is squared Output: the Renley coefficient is 0.013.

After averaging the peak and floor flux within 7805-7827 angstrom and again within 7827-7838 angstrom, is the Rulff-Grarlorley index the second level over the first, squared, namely 0.99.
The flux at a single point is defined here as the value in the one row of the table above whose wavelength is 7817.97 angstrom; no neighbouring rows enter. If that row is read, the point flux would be 21.13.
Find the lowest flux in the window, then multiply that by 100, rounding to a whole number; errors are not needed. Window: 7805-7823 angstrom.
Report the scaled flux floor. 2104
